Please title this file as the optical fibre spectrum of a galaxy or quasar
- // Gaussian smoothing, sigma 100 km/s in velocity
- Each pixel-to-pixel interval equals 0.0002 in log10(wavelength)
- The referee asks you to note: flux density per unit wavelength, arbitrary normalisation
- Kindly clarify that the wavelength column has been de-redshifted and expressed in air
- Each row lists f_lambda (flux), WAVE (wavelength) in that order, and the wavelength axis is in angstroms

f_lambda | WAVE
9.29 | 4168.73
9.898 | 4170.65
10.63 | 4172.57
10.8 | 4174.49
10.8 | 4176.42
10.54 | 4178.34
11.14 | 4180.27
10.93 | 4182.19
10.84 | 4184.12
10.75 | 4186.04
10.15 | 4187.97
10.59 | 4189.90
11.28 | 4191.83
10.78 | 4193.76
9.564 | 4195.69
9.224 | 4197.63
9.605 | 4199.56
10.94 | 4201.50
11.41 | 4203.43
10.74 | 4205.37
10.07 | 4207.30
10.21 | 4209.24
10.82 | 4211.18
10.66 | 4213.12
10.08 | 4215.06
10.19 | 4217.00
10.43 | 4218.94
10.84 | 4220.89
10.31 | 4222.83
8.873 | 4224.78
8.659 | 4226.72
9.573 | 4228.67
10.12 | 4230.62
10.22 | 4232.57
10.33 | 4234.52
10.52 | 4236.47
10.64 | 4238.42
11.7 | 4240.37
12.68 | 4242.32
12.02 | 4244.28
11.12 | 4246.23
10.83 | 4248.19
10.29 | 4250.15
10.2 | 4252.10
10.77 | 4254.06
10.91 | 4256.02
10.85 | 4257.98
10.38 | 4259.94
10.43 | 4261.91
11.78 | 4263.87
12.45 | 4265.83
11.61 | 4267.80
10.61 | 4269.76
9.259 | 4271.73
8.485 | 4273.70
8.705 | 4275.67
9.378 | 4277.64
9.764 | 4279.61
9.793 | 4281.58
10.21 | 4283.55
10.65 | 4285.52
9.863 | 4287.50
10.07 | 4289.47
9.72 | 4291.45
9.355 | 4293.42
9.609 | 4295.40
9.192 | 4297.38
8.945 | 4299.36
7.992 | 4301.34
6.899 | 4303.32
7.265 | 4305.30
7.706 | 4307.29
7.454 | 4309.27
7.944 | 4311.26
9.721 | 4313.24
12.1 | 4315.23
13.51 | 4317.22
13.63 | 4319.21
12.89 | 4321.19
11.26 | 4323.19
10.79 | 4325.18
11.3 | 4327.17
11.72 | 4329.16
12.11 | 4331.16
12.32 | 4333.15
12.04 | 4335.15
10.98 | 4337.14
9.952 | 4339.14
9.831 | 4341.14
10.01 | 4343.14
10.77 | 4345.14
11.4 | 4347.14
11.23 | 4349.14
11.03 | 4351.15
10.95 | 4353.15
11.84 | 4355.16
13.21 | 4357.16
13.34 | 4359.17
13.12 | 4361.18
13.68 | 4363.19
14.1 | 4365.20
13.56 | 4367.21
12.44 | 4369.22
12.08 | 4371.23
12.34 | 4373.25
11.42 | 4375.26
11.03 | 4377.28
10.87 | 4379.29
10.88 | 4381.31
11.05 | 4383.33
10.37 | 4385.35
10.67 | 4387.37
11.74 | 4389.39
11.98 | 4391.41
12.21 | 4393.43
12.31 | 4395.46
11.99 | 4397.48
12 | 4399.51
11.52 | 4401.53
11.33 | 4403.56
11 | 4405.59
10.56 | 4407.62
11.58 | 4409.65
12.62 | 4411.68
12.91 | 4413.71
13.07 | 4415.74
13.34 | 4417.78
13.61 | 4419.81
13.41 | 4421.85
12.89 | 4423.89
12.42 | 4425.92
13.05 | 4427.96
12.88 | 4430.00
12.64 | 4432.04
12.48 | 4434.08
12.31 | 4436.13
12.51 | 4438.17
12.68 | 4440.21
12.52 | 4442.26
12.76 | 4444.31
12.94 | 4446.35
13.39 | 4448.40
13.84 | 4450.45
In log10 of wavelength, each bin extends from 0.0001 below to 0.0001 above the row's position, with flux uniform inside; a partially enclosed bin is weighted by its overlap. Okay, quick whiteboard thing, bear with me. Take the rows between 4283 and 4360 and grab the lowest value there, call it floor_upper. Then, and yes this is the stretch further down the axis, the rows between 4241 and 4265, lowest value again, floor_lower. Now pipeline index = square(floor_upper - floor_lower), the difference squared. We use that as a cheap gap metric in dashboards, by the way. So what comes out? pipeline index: 11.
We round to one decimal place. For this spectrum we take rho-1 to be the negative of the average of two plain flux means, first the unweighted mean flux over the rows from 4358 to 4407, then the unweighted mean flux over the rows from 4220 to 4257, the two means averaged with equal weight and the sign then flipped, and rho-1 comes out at -11.3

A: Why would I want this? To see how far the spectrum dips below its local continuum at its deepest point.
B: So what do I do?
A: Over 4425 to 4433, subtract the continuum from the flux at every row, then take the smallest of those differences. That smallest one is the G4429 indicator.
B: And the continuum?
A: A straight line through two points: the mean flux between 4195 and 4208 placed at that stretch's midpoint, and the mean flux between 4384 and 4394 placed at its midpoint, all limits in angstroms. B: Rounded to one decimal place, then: 0.8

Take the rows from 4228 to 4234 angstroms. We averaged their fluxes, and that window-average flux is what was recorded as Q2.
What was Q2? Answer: 10.0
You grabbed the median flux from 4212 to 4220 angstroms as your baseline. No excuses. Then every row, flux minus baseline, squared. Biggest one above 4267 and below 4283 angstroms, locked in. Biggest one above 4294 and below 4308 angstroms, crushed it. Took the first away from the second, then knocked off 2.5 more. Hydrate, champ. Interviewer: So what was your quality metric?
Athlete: 6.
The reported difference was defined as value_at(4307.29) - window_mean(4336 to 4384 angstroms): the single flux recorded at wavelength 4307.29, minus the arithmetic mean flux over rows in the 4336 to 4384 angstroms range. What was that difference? -4.01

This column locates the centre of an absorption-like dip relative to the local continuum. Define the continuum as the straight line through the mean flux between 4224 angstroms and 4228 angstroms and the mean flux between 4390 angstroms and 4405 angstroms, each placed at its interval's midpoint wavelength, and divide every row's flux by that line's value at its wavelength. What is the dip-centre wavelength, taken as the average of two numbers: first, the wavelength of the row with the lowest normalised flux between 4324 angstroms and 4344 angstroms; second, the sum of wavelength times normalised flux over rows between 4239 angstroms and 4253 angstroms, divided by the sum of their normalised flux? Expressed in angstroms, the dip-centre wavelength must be 4293.5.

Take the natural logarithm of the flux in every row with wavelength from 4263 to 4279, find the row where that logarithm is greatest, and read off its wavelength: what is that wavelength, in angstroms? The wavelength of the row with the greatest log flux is 4265.83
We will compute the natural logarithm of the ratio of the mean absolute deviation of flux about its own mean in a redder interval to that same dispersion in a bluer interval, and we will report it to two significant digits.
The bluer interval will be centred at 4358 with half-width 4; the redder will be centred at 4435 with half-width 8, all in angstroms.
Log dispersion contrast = -1.1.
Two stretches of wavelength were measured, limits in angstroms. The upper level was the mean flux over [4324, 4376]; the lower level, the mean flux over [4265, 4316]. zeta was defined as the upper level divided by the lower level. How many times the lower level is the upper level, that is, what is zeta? 1.26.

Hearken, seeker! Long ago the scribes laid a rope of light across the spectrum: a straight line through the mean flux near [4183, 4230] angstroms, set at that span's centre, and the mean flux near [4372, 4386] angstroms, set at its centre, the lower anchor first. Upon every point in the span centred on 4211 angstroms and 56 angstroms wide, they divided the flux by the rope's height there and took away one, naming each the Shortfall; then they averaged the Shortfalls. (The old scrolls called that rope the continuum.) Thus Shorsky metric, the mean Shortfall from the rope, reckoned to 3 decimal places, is -0.001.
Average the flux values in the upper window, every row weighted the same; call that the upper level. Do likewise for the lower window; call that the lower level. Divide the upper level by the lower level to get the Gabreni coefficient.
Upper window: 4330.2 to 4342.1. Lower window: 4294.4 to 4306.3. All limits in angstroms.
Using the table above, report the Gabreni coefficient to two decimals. 1.35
